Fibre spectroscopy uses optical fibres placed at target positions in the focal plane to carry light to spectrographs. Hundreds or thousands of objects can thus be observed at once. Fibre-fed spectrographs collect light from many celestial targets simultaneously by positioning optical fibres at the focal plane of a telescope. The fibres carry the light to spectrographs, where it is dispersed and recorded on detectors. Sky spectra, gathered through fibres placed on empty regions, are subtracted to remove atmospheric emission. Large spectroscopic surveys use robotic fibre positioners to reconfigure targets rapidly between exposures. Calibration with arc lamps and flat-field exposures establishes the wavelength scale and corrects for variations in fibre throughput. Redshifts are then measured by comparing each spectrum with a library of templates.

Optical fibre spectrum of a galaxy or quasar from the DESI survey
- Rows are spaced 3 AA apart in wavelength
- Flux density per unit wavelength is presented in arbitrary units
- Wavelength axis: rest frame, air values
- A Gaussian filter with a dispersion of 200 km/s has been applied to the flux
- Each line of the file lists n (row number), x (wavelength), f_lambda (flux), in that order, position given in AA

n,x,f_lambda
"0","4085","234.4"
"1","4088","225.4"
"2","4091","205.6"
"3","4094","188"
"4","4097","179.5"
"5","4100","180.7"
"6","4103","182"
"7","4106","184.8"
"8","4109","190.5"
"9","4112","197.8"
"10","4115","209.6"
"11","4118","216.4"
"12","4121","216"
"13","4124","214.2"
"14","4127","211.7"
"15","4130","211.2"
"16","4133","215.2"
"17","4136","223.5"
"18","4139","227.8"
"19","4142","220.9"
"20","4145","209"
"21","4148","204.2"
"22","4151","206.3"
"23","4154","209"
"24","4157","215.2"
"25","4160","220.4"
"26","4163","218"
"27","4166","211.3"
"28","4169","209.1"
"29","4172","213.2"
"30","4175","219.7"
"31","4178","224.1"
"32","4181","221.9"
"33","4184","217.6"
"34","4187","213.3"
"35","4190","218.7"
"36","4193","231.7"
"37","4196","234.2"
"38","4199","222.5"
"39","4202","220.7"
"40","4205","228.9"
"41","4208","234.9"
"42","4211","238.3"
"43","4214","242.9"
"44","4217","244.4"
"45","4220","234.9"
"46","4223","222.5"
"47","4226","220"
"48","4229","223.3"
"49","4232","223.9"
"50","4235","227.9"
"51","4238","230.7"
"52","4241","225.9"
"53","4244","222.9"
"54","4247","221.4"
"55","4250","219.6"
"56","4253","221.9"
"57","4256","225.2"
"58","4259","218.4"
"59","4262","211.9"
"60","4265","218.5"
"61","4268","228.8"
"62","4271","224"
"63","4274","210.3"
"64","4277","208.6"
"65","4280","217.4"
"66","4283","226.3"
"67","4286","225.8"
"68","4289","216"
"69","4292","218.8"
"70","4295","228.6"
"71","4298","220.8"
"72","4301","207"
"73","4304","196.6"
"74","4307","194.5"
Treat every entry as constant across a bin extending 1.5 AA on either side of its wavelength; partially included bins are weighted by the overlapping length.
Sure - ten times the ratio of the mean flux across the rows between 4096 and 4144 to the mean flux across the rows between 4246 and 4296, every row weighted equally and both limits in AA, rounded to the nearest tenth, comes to 9.3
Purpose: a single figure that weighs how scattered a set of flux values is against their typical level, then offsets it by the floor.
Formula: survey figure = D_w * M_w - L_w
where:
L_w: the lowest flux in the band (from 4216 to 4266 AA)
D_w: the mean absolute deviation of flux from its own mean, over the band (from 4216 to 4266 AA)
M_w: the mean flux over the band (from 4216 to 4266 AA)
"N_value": 926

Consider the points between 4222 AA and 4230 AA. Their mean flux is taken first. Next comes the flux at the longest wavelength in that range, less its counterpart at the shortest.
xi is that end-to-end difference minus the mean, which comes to -221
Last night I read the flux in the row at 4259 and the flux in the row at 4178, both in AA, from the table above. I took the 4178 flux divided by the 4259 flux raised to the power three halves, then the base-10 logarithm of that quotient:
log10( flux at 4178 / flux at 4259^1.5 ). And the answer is -1.16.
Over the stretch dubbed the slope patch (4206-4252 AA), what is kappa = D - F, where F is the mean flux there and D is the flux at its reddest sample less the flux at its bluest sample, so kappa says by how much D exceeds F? -244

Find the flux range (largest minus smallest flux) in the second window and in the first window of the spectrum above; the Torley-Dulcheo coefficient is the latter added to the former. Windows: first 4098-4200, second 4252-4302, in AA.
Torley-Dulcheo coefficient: 75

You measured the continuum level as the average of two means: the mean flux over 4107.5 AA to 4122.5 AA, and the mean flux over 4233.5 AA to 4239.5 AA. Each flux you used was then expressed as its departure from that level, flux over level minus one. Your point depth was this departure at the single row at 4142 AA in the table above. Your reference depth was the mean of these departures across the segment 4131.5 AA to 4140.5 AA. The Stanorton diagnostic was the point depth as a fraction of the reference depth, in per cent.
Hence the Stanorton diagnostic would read 72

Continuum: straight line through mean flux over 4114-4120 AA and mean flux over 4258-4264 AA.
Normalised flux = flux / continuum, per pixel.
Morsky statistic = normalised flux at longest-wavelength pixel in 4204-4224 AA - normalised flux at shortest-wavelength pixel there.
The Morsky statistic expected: -0.031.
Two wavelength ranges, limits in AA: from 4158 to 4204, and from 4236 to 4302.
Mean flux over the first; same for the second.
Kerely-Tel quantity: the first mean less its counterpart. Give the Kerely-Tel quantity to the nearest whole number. -1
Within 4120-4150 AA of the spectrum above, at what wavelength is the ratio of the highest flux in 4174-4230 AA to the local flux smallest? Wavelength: 4139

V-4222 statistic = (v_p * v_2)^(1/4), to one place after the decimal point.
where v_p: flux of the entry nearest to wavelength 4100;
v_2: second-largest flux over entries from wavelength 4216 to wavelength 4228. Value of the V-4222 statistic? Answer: 14.4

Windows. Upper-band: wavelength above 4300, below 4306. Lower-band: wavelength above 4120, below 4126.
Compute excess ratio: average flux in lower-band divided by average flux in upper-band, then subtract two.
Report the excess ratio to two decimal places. -0.93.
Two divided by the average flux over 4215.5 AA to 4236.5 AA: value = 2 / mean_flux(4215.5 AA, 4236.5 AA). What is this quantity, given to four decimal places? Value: 0.0088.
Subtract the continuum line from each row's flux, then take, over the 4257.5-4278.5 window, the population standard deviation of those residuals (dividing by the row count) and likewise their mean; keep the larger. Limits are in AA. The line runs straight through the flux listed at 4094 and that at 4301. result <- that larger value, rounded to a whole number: 13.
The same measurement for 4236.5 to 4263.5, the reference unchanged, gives 20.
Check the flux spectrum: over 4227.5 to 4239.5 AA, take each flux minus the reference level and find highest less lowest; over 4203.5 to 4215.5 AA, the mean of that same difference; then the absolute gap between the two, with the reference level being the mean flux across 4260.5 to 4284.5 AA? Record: 11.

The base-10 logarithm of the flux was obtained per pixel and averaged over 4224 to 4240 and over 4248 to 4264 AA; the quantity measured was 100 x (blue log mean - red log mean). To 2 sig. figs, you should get 1.1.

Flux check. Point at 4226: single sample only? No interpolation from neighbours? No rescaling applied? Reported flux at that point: 220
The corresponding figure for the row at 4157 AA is 215.2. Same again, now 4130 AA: 211.2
